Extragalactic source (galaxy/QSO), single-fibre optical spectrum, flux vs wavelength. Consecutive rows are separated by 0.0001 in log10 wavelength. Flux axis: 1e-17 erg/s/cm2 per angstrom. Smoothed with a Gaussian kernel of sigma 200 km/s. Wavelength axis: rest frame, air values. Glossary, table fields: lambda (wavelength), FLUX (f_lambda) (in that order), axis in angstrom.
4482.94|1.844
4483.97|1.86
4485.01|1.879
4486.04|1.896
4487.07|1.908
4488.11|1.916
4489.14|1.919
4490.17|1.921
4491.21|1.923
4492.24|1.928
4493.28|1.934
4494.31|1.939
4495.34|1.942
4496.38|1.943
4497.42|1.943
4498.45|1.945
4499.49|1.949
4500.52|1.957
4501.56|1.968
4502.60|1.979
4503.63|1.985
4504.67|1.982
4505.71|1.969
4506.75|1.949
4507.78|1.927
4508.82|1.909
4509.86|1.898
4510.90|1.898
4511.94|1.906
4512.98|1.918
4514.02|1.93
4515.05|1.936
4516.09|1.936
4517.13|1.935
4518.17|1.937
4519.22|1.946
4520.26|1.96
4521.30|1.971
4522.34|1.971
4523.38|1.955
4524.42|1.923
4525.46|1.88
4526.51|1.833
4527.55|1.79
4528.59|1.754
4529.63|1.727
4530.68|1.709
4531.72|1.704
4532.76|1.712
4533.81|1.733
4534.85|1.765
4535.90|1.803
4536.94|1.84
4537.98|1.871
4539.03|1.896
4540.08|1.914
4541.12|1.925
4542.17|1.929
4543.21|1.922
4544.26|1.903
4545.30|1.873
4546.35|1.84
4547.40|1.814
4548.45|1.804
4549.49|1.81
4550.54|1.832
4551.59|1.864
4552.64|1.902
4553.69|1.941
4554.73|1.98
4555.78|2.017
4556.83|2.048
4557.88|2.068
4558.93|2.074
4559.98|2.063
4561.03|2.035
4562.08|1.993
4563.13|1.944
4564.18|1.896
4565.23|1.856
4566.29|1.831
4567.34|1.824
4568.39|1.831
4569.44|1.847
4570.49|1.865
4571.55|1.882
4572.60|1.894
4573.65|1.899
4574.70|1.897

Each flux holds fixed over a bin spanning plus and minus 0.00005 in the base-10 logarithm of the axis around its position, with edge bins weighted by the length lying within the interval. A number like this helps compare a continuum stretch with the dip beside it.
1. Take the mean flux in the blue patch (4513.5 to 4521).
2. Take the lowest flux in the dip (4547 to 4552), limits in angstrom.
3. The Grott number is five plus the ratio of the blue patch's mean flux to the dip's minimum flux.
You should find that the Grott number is 6.08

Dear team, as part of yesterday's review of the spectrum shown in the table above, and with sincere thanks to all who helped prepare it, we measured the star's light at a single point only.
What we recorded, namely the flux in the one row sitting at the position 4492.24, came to 1.928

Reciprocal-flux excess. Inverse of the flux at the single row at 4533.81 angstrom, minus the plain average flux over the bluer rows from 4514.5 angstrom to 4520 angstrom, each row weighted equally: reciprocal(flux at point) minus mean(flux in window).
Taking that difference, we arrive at -1.36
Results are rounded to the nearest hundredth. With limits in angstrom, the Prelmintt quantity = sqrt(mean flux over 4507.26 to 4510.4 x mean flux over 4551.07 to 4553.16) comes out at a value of 1.90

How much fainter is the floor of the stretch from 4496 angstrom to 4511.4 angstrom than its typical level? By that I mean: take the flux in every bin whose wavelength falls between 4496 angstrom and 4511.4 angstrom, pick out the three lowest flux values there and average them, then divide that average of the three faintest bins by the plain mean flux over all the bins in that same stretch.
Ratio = 0.977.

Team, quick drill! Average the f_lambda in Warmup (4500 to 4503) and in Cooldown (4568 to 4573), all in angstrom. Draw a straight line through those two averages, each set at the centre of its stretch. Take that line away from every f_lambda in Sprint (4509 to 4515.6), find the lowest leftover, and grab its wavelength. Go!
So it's 4509.86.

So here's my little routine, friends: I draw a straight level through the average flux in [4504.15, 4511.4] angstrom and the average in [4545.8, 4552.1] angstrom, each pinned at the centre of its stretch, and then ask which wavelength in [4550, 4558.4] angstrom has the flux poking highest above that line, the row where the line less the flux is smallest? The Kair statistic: 4557.88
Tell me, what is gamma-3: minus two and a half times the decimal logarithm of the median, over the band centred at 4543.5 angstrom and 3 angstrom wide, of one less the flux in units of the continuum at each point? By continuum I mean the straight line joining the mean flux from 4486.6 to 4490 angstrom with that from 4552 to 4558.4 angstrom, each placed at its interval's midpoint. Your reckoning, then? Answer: 3.9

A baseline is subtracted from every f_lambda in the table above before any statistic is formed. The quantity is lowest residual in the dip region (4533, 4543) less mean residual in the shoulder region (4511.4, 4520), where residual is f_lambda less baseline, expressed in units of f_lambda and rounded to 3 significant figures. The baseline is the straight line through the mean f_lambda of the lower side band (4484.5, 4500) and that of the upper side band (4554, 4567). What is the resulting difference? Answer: -0.213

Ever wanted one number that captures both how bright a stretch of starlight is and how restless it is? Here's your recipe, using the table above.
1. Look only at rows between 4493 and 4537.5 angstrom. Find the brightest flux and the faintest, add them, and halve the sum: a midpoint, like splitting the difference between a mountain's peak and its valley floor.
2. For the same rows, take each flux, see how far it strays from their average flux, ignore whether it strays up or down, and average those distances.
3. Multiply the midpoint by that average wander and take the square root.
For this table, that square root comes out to 0.36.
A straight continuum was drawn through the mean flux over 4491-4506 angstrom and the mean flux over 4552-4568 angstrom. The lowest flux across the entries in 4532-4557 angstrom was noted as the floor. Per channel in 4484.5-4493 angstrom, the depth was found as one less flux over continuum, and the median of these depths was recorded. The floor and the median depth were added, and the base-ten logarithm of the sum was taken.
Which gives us 0.24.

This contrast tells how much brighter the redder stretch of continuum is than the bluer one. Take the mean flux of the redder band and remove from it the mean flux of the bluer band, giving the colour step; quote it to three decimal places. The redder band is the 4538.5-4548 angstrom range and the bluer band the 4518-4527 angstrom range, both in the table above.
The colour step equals -0.040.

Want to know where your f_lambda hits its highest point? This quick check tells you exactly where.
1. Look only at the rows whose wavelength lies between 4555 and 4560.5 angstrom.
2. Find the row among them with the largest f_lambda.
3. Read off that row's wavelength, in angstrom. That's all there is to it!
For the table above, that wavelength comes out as 4558.93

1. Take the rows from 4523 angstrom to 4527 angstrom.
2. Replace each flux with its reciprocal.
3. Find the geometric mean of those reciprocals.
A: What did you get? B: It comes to 0.527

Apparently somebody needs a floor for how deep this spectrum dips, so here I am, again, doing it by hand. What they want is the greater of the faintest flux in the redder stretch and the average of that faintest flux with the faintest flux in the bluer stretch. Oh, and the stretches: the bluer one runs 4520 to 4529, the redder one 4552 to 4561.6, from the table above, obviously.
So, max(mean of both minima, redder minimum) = 1.90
